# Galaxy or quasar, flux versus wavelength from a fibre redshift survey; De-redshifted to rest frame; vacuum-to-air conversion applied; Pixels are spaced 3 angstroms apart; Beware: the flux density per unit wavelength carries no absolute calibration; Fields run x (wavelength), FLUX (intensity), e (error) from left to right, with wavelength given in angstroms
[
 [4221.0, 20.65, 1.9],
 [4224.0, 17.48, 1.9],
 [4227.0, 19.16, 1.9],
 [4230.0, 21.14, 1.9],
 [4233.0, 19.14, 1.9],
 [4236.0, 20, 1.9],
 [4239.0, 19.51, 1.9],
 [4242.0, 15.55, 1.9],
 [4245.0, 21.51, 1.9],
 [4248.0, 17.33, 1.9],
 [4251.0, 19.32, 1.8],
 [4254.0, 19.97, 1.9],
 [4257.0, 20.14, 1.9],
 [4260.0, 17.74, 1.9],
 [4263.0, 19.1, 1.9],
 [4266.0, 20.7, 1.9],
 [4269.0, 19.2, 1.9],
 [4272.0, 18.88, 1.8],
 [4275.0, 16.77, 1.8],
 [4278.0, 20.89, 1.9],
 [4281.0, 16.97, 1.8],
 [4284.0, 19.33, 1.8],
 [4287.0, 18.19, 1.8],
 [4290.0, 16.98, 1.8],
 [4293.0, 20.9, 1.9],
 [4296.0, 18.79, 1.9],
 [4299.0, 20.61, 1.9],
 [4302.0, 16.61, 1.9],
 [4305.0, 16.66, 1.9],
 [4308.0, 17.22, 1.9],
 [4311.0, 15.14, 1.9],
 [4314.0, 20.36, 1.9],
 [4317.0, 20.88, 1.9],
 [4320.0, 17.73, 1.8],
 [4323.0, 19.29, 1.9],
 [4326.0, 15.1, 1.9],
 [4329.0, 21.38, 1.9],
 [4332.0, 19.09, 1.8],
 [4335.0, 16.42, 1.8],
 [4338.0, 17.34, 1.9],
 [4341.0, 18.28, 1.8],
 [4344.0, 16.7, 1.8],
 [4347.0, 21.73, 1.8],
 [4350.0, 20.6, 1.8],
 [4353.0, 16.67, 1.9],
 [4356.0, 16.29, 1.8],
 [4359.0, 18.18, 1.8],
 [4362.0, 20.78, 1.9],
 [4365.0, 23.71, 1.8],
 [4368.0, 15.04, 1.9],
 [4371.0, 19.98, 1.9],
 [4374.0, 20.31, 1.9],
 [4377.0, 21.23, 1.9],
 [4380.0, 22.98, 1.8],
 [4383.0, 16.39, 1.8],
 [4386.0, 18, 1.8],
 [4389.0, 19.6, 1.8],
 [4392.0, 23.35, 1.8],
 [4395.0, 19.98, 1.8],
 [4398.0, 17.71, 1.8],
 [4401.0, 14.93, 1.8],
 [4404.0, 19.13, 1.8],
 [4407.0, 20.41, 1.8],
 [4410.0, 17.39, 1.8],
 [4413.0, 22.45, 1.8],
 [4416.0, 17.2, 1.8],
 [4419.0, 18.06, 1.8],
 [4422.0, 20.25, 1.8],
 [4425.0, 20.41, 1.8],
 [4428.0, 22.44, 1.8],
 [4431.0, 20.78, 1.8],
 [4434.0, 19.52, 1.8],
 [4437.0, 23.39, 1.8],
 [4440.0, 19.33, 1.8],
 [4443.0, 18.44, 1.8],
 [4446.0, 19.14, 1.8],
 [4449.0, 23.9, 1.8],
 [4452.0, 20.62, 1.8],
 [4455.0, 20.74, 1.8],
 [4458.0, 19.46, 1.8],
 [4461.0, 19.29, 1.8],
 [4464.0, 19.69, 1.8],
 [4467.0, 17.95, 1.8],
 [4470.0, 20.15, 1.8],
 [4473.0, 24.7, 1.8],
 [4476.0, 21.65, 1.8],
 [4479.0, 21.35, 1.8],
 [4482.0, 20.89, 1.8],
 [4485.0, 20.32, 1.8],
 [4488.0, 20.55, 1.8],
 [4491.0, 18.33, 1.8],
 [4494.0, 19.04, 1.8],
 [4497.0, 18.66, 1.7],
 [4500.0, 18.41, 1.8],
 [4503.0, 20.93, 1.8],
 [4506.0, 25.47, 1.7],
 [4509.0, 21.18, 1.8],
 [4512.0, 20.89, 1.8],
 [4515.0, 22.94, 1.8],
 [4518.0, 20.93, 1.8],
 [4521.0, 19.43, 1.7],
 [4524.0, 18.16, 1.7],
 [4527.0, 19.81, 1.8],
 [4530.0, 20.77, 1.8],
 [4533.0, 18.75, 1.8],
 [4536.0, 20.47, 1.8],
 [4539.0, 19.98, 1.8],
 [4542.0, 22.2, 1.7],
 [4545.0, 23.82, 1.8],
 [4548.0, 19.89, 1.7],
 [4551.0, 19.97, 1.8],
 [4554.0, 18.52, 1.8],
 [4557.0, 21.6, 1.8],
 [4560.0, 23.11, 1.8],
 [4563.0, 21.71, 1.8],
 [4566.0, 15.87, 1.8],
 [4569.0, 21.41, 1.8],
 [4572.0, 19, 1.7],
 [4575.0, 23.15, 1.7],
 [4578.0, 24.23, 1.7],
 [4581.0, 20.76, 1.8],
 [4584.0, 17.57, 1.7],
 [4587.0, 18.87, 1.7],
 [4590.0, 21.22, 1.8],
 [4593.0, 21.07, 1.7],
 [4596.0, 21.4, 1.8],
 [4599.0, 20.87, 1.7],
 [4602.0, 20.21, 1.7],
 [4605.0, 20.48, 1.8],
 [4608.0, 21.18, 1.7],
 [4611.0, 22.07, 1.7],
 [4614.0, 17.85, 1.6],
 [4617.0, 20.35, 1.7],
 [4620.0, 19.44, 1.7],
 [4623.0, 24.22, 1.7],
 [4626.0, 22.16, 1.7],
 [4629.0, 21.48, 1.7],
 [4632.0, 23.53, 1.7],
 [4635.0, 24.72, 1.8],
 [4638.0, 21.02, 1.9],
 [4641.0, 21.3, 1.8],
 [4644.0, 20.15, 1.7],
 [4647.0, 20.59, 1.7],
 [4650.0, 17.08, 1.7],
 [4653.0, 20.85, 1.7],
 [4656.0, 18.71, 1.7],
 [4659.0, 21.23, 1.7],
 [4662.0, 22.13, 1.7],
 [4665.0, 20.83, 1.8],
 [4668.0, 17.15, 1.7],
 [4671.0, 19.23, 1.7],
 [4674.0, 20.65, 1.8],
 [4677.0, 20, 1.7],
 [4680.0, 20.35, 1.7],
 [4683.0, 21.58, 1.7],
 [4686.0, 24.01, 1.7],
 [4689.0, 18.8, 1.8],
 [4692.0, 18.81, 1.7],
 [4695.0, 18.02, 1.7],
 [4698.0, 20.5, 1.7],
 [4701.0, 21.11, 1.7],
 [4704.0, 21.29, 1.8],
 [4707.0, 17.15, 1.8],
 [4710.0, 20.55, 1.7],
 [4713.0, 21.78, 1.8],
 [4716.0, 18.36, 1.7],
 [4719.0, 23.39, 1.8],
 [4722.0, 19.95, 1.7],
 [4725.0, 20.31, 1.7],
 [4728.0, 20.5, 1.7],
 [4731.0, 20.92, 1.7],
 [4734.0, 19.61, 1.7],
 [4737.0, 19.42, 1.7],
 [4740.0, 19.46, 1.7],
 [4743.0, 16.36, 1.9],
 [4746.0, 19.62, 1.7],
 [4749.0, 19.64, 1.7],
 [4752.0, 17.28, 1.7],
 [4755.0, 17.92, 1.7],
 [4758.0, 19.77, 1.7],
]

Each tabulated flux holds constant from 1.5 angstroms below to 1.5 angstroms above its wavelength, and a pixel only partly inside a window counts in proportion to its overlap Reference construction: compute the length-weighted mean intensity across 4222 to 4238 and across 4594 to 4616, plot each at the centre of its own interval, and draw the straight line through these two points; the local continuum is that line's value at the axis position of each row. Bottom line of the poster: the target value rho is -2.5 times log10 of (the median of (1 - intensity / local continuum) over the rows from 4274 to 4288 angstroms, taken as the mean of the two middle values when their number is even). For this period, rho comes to 2.9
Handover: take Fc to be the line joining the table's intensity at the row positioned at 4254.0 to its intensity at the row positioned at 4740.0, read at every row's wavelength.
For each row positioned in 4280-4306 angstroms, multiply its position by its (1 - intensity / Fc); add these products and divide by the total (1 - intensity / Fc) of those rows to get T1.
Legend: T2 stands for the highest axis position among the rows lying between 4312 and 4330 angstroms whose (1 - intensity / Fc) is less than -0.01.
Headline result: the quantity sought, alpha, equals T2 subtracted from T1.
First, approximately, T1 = 4293.5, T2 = 4329.0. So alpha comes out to -35.5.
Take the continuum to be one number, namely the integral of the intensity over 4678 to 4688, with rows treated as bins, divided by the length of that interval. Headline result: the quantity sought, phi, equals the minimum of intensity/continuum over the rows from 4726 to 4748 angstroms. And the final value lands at 0.753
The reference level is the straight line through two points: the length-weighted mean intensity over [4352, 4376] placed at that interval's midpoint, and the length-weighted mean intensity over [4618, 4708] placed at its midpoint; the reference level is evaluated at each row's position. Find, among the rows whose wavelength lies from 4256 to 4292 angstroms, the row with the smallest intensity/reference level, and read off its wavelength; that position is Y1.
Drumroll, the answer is 4275.0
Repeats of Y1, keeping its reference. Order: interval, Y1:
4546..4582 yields 4566.0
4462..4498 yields 4467.0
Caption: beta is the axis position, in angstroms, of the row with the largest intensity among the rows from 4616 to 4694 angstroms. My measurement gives 4635.0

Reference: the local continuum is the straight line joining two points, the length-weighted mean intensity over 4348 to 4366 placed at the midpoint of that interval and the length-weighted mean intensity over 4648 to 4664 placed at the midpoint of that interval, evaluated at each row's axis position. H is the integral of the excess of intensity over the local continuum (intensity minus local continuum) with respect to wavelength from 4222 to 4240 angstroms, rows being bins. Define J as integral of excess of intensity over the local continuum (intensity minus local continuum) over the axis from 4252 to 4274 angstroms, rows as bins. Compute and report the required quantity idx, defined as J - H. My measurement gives -2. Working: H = 8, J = 5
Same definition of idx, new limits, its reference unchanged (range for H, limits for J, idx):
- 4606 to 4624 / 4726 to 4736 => -14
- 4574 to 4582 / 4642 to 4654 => -28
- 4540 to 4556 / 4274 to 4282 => -23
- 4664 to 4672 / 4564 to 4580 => 24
